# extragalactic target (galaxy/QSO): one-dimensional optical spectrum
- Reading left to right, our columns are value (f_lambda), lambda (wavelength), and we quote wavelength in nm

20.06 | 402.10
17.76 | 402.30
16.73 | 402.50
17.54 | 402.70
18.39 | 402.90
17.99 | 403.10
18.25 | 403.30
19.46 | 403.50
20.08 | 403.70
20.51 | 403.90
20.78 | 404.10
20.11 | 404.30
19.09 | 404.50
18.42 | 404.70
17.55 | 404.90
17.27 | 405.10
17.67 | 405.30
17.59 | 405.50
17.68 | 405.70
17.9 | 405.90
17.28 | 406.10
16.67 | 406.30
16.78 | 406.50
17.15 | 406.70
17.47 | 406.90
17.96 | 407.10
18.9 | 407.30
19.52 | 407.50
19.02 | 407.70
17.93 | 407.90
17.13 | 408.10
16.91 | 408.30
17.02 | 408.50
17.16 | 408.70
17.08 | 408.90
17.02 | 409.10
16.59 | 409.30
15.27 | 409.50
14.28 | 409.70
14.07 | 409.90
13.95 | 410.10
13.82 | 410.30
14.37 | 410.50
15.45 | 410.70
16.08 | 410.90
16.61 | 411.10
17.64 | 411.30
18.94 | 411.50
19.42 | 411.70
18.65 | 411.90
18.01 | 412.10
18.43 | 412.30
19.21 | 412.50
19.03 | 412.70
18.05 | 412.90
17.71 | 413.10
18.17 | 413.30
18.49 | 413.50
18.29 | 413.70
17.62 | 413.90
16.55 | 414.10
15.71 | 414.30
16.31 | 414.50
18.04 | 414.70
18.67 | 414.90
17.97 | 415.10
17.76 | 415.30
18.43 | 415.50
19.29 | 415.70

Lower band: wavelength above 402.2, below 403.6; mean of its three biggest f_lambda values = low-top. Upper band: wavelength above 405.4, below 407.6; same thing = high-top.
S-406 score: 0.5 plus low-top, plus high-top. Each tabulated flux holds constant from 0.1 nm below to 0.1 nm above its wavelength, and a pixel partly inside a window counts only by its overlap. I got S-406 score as 38.0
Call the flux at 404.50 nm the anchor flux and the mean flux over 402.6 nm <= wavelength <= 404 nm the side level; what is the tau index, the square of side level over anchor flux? 0.98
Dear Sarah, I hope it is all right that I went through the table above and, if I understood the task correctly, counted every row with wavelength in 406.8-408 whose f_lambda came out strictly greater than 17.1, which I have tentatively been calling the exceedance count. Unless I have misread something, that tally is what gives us 6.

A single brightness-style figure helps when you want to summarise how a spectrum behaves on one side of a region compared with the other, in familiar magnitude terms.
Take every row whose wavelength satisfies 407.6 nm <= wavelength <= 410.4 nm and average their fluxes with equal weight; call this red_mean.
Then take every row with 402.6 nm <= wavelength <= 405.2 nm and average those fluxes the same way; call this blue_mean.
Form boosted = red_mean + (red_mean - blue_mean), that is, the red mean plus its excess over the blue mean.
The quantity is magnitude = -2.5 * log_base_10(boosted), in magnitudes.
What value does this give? -2.83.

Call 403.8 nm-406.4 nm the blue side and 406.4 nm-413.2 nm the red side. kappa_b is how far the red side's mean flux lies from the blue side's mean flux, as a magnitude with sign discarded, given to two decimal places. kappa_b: 1.21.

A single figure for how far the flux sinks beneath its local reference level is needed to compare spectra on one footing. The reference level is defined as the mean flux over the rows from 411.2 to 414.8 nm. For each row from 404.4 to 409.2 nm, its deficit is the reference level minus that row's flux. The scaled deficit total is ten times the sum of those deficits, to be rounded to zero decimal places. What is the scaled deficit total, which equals 82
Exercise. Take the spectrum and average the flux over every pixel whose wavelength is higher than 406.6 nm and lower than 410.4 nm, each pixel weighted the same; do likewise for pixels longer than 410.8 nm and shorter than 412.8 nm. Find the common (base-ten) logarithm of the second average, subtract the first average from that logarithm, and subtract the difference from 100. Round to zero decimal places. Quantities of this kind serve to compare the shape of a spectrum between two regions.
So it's 115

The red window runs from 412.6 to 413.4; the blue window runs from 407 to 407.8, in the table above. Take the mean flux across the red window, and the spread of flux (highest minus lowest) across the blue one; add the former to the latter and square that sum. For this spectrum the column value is 392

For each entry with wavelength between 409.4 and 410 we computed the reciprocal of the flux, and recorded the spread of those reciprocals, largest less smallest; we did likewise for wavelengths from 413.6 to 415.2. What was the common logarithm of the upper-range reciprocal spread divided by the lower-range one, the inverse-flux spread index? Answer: 0.3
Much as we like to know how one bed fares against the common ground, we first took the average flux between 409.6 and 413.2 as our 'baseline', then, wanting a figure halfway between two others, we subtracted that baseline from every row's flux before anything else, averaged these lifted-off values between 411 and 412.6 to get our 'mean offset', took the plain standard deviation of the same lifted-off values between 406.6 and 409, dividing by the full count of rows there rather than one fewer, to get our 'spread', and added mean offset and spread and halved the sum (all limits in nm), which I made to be 1.18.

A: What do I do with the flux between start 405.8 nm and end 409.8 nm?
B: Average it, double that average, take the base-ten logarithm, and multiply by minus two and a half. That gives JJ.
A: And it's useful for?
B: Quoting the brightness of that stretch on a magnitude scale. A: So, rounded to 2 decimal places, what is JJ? -3.84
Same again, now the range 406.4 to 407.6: -3.89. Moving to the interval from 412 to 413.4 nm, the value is -3.91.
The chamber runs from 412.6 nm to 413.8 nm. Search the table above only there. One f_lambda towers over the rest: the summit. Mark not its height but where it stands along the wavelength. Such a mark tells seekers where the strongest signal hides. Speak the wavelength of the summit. 412.70 nm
